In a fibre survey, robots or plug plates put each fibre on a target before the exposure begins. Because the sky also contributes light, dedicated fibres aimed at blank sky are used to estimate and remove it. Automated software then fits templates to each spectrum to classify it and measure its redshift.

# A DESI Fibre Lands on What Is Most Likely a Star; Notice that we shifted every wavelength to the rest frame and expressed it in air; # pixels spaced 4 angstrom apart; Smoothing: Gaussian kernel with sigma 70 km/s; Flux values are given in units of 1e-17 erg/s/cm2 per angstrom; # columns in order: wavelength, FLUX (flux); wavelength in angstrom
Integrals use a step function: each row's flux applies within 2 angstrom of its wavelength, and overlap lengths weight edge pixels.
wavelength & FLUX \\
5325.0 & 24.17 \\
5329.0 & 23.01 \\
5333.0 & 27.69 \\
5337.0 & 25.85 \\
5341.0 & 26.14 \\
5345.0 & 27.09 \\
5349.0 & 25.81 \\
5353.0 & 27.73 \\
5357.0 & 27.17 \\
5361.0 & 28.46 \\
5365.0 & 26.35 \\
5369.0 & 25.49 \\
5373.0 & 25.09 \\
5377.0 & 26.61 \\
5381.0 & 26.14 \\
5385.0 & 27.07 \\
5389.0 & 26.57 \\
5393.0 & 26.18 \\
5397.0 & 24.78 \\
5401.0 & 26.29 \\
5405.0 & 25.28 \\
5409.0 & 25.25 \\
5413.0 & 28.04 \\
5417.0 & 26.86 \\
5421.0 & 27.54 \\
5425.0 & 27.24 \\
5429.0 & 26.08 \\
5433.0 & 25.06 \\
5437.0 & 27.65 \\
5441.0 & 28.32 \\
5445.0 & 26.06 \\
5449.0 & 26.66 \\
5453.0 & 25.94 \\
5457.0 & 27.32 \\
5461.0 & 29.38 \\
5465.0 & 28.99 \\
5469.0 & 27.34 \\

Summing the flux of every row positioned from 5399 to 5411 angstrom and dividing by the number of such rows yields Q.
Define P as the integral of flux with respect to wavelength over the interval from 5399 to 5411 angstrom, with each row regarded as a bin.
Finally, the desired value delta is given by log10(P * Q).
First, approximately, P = 307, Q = 25.6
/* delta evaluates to 3.90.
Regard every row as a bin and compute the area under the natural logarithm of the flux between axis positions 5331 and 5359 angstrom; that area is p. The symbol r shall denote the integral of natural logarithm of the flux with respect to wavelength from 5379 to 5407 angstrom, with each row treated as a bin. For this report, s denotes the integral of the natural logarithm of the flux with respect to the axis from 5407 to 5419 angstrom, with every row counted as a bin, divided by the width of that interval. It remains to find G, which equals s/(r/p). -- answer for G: 3.3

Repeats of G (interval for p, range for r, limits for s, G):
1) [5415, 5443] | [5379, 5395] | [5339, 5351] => 5.8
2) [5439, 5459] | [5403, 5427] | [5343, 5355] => 2.7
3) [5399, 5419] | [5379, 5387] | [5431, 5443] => 8.2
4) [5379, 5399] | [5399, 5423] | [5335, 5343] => 2.7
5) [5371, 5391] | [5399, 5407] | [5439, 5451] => 8.3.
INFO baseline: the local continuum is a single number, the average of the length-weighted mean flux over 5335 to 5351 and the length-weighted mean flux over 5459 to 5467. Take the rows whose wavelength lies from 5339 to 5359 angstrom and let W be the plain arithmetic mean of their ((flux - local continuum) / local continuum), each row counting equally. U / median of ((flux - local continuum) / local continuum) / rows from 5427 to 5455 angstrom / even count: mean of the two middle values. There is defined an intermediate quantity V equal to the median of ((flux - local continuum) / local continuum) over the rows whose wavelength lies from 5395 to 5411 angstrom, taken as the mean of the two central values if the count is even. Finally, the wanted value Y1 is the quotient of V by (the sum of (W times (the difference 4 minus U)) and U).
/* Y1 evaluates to 0.5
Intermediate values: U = -0.059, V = -0.088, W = -0.033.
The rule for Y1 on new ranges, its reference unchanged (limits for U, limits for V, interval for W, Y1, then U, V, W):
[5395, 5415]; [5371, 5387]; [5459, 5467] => -0.4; -0.087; -0.048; 0.053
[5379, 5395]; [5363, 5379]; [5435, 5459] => 0.4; -0.048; -0.064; -0.026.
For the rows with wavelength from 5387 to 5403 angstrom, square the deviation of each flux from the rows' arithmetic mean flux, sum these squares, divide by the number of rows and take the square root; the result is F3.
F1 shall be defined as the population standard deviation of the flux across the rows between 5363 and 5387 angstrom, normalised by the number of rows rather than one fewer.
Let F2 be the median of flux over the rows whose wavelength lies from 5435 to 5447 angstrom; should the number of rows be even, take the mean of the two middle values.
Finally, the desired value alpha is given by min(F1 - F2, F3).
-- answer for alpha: -27.0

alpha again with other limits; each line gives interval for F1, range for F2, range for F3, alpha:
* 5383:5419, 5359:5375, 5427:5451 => -25.0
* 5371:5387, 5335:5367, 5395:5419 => -26.0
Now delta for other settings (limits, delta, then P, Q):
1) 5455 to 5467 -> 3.99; 343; 28.6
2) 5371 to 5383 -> 3.91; 311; 25.9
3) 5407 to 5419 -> 3.93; 321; 26.7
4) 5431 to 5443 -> 3.94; 324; 27.0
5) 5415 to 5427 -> 3.95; 327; 27.2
